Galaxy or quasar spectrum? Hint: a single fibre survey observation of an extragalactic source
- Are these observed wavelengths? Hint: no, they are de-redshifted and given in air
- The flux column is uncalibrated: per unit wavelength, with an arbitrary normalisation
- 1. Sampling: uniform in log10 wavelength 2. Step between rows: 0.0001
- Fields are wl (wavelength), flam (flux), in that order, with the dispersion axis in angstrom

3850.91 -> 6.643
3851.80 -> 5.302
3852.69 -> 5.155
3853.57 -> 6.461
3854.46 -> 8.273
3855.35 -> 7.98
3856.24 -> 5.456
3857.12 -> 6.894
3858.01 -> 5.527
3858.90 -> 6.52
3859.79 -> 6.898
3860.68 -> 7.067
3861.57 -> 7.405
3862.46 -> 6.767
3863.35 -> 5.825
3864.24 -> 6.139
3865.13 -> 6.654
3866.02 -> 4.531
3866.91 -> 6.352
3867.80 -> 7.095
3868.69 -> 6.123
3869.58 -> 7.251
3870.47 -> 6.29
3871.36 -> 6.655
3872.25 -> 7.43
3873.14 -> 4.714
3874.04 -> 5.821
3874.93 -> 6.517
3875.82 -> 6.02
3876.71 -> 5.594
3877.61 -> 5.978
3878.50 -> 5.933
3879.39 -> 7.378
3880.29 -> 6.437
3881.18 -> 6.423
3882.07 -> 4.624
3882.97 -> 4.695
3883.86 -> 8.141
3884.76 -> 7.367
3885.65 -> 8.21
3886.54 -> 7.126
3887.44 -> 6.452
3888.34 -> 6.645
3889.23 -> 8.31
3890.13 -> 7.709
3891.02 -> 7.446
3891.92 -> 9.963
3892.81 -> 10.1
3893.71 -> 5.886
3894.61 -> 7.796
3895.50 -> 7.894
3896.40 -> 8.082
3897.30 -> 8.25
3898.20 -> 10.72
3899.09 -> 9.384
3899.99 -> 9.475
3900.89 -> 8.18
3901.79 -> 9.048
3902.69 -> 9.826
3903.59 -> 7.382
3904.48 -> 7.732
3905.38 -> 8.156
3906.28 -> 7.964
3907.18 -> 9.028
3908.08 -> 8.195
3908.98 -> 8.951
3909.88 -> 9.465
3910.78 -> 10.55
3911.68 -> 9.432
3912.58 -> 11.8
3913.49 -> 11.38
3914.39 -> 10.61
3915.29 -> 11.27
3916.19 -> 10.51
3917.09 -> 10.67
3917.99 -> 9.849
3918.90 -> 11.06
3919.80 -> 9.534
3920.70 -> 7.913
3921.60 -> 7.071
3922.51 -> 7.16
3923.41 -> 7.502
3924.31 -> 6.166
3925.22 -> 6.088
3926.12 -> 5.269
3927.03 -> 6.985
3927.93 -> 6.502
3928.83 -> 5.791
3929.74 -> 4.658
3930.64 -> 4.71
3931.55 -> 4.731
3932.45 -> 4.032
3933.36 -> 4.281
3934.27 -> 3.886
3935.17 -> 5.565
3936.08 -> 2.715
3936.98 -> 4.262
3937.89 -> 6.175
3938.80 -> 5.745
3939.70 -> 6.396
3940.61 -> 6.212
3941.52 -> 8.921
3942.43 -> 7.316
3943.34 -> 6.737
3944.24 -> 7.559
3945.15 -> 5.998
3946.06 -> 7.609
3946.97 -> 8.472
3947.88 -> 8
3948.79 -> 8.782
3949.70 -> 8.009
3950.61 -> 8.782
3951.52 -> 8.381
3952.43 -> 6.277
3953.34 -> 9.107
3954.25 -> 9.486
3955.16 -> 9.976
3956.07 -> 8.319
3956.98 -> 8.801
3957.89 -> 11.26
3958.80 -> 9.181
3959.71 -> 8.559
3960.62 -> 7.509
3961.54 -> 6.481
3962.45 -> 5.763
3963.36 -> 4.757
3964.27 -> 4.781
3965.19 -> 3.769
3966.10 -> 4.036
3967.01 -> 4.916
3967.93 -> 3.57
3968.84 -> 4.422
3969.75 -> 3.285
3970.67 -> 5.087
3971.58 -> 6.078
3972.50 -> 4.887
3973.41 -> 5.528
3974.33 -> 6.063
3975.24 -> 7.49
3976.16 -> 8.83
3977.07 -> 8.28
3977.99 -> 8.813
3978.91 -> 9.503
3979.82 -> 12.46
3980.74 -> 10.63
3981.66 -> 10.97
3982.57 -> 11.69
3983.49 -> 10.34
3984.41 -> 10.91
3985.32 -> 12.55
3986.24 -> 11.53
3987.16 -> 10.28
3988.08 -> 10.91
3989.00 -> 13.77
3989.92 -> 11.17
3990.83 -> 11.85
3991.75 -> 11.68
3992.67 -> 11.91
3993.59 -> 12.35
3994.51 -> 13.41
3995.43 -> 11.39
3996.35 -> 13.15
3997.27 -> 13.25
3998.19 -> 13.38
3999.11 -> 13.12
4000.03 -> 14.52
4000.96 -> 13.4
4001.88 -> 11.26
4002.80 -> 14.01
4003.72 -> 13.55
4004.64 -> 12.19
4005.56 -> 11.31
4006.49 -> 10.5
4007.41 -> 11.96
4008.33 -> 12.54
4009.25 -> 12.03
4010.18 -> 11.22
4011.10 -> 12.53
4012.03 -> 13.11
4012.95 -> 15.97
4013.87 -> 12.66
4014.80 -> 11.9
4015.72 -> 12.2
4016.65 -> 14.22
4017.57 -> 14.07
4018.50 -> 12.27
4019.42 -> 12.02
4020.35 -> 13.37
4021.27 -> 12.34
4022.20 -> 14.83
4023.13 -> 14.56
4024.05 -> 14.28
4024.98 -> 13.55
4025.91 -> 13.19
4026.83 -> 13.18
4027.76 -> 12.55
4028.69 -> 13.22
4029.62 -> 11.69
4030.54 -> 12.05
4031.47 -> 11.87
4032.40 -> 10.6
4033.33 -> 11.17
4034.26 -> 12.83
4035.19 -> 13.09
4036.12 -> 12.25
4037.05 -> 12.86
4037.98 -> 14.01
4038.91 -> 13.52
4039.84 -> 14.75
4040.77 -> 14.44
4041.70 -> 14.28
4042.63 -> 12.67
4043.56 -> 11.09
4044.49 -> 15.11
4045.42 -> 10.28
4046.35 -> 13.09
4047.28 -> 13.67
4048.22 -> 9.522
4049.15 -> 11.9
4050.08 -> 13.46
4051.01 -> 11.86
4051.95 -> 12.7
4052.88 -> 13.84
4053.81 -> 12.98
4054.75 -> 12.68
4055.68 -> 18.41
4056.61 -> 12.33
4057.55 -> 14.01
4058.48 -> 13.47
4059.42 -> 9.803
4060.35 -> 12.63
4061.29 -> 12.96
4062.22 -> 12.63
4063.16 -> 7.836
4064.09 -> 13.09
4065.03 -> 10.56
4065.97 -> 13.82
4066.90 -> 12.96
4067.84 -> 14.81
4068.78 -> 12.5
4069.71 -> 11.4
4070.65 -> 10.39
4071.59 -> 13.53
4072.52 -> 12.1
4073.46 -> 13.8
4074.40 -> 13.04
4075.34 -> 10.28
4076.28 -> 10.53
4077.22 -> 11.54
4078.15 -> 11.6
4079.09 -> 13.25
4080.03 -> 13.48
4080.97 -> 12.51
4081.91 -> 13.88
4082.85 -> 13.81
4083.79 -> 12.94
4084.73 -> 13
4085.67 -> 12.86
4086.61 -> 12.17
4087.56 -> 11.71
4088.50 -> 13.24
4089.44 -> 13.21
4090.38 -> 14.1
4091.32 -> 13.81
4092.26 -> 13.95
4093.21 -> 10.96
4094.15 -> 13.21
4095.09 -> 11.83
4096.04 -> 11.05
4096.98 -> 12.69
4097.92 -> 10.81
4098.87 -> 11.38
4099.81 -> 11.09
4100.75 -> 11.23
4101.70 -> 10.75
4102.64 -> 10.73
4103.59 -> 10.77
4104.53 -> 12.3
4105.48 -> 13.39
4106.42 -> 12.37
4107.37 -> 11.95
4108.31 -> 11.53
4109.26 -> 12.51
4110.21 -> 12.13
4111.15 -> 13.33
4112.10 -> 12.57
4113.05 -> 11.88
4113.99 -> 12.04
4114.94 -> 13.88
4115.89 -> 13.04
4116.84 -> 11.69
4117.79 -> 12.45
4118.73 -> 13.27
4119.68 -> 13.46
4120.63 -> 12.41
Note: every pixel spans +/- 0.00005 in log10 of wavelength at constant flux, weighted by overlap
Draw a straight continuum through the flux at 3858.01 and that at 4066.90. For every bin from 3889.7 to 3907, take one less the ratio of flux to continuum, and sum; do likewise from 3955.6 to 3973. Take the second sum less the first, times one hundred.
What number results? 1068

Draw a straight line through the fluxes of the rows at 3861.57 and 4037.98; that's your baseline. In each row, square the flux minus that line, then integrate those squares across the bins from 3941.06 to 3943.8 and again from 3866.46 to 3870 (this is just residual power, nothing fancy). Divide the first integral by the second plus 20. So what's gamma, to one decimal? 1.0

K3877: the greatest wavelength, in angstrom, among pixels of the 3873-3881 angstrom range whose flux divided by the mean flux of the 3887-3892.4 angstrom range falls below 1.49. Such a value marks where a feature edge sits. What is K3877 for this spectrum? 3880.29 angstrom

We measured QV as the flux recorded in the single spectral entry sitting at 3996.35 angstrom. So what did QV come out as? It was 13.15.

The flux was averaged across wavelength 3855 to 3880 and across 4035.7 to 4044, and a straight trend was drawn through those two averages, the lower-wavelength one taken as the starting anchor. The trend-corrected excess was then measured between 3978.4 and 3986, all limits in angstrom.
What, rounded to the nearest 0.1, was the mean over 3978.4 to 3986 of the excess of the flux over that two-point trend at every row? 0.1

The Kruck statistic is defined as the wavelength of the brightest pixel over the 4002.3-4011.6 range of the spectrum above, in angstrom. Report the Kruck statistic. 4002.80 angstrom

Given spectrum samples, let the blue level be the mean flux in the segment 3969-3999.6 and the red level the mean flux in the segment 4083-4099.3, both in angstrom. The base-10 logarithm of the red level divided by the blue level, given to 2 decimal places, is 0.09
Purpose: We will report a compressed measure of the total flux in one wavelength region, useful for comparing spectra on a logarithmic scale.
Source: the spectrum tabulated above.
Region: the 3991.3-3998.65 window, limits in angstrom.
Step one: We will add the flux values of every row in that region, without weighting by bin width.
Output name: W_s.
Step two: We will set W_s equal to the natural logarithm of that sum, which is 4.61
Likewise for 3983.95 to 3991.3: 4.53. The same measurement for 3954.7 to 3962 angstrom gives 4.25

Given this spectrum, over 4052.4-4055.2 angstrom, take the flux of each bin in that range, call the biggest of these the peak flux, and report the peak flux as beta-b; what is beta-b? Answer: 13.84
